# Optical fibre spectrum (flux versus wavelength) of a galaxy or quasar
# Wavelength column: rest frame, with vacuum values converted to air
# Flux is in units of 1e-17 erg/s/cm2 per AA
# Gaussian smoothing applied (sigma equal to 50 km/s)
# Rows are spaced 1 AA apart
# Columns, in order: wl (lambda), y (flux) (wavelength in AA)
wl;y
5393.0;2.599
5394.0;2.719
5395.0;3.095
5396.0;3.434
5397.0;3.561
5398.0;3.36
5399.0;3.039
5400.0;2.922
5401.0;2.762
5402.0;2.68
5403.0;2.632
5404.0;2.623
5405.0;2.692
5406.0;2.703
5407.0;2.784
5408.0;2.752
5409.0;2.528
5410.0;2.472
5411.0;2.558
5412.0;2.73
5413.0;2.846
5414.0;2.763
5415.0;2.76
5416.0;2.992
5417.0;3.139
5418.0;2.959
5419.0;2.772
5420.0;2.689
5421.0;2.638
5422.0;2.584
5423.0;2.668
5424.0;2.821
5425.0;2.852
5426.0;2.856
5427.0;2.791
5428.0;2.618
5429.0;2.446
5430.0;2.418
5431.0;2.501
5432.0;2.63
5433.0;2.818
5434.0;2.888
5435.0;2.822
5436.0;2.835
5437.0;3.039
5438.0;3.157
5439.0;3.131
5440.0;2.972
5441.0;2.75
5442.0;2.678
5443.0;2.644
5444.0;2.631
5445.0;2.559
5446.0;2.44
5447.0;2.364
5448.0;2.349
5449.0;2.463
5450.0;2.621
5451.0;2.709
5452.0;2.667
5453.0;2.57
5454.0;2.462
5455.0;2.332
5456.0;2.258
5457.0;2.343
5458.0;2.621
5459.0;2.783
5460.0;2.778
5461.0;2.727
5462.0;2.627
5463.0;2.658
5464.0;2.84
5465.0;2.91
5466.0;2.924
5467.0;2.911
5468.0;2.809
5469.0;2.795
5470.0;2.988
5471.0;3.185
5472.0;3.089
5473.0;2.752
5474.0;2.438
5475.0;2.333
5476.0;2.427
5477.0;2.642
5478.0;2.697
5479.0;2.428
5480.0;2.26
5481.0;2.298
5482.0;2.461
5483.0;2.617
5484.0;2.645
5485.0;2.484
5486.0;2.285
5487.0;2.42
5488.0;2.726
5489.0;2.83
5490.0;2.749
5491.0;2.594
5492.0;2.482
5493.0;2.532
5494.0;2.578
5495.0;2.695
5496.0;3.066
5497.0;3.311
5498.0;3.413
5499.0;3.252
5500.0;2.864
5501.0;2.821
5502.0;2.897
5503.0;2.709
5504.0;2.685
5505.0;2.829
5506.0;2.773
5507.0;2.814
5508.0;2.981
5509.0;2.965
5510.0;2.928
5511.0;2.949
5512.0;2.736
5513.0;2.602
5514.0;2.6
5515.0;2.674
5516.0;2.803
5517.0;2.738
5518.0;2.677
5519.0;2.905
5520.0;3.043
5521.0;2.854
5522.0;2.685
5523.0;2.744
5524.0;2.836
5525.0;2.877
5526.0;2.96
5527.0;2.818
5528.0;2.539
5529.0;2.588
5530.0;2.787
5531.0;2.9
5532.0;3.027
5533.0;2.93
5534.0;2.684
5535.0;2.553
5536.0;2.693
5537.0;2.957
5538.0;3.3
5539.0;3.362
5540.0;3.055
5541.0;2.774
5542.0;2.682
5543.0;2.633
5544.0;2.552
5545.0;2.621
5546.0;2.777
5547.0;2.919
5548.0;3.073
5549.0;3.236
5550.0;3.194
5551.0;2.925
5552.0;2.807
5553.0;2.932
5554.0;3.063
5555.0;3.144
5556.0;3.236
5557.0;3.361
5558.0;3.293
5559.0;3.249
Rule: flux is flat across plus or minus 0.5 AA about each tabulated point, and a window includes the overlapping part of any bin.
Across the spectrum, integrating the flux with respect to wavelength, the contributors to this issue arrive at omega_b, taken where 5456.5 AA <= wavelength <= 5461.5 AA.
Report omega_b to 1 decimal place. 13.3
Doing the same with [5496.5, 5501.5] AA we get 15.7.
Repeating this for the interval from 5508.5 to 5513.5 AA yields 14.2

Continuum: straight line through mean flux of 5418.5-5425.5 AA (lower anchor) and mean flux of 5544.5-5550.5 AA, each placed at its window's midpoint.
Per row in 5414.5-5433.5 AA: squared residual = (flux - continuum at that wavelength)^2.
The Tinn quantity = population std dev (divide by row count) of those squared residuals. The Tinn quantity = 0.047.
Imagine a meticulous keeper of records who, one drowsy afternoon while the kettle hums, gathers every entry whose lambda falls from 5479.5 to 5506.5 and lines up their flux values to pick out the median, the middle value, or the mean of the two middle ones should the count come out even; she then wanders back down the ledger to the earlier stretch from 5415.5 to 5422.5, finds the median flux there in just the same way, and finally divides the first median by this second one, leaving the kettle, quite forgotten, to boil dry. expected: 0.97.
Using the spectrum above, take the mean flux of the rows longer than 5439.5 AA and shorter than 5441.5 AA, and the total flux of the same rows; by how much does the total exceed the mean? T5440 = 2.9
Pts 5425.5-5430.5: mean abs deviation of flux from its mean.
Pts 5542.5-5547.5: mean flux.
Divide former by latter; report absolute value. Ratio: 0.059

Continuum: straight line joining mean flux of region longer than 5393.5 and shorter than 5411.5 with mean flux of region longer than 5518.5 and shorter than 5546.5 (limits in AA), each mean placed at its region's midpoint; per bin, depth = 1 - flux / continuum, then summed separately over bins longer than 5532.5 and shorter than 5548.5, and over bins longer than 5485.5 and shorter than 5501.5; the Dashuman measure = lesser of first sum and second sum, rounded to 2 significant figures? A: -0.13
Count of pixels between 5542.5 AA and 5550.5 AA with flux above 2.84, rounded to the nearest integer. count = 4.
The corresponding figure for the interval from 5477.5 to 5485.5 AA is 0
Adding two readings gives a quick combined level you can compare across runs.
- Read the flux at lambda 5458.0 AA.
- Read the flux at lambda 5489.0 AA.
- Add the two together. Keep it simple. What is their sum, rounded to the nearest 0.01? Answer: 5.45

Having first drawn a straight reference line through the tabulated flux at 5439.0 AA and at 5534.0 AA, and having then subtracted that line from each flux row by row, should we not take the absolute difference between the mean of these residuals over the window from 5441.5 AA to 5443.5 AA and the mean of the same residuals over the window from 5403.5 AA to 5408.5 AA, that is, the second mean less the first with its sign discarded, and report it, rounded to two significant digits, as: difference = 0.12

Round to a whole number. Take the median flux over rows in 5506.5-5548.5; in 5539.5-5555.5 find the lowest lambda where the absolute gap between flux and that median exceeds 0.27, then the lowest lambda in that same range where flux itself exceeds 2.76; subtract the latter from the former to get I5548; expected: 9 AA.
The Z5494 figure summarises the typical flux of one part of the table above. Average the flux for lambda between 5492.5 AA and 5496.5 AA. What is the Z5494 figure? 2.72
